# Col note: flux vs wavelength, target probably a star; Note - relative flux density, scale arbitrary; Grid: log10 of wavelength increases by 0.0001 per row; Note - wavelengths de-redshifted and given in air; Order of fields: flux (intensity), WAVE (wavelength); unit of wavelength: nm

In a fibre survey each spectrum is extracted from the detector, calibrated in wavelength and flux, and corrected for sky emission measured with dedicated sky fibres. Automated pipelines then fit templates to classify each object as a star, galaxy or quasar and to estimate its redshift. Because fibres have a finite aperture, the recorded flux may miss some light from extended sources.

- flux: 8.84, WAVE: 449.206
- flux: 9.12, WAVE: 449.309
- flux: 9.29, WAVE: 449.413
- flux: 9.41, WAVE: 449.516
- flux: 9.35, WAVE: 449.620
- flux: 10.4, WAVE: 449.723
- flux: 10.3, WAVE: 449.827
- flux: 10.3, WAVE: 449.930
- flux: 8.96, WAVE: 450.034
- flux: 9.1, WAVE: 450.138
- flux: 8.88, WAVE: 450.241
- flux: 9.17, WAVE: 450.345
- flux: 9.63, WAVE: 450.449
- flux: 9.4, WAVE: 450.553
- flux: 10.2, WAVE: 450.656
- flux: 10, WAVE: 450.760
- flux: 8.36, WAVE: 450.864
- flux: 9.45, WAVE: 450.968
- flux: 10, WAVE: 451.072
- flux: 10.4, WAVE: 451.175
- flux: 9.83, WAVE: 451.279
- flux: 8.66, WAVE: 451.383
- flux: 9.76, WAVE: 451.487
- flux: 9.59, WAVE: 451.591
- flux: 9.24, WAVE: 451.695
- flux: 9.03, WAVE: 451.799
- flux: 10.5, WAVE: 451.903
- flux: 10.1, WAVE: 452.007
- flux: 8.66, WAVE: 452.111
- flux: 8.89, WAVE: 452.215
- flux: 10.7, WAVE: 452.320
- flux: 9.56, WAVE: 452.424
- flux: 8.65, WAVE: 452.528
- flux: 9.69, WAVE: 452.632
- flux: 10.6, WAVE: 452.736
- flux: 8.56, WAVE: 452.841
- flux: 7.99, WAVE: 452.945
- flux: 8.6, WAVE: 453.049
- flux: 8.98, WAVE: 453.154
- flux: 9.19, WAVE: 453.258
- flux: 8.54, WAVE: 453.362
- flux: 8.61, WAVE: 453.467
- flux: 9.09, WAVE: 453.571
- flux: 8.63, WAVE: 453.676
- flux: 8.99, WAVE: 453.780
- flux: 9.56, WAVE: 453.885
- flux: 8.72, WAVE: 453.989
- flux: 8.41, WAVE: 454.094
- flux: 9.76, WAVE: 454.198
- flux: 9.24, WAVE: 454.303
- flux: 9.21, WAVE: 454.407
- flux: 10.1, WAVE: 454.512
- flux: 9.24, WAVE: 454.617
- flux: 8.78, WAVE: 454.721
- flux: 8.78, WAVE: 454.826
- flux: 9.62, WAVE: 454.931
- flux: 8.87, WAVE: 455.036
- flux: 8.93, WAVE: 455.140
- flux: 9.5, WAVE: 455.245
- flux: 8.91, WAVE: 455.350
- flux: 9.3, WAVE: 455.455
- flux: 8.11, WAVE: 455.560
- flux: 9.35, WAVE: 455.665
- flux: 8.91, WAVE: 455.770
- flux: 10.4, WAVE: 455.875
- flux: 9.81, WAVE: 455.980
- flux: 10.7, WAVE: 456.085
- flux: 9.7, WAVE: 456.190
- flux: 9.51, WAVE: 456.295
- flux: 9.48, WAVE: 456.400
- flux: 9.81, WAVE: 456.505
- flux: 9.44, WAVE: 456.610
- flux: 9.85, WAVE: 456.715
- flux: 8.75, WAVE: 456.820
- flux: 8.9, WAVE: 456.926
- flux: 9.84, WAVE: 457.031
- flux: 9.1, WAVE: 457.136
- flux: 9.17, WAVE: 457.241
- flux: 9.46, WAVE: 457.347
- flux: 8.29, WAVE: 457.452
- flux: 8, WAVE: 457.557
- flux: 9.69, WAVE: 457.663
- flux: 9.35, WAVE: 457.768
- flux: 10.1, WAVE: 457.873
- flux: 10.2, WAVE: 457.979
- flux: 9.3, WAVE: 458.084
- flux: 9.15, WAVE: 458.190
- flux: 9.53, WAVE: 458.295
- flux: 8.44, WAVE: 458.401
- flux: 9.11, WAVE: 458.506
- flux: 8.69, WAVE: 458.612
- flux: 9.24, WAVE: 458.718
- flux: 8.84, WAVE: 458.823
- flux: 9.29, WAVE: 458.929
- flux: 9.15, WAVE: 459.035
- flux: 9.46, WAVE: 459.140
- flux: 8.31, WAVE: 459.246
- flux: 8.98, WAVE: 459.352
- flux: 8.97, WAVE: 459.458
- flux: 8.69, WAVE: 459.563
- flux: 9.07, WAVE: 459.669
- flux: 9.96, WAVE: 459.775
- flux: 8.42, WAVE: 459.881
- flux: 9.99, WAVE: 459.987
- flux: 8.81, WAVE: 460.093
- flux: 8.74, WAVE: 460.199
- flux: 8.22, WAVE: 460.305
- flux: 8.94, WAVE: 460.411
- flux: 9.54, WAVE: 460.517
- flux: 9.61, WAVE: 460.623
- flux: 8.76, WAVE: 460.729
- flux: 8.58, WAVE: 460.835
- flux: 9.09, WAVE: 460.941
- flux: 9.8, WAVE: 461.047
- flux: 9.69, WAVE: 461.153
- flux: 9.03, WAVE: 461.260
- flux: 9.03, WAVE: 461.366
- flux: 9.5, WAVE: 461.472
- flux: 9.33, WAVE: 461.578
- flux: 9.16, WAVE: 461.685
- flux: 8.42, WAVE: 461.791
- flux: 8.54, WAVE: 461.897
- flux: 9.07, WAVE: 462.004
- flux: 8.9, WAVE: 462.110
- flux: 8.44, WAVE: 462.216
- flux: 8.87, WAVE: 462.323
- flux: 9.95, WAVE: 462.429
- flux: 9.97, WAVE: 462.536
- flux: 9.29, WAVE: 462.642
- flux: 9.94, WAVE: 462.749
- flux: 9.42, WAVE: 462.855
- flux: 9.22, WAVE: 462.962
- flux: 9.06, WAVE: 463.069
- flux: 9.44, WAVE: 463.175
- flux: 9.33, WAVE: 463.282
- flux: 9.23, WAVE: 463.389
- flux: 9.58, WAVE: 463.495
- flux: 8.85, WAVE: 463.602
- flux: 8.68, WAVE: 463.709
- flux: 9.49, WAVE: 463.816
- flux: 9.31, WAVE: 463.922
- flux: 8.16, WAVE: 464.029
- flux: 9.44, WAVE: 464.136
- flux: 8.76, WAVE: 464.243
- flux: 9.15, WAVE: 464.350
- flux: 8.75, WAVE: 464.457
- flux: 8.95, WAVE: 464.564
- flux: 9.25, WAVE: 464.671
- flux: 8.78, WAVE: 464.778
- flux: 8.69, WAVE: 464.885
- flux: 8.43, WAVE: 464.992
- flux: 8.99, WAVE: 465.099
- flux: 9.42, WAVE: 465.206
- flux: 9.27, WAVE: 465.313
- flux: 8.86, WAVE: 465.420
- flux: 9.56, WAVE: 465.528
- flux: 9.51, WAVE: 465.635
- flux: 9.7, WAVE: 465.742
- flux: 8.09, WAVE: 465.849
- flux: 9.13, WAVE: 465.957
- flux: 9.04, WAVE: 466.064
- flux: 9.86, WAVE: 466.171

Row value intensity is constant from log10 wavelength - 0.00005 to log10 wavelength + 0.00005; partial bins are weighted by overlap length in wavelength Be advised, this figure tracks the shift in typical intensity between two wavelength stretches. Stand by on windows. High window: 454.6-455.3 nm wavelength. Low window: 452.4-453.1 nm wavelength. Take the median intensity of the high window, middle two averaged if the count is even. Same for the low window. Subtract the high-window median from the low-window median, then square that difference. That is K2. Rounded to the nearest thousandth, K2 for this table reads 0.078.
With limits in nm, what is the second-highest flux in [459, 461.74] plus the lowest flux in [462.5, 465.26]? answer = 18.1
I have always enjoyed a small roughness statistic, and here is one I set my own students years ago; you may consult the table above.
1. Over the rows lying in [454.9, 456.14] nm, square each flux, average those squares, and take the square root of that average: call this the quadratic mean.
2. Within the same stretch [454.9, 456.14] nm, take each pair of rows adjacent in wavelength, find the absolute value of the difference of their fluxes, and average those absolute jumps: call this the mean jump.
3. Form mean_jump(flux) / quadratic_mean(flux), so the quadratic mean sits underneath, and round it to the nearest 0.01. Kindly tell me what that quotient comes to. 0.08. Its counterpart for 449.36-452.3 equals 0.06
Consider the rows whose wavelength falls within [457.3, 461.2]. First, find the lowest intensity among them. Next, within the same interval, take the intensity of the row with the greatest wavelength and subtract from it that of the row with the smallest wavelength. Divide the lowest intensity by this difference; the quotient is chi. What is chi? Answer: 35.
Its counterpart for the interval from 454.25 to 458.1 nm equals 133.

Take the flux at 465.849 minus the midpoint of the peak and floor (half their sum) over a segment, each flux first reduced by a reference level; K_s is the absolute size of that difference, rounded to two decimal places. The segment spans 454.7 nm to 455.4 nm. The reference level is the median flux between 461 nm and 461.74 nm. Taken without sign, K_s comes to 1.11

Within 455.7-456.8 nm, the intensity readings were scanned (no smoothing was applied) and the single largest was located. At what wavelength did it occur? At 456.085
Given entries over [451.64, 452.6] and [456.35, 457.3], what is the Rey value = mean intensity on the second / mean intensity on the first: 0.99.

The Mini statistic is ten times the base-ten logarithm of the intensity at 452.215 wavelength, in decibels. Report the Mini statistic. 9.49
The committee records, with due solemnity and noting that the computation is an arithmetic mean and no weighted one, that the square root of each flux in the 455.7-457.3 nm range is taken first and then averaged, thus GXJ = 3.09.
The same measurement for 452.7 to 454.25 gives 2.99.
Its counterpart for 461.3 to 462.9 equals 3.03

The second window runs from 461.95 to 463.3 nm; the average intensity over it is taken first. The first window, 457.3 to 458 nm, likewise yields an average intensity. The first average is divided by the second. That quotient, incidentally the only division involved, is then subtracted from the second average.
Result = 8.30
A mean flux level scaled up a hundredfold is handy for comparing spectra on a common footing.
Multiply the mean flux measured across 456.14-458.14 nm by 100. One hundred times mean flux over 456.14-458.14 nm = 937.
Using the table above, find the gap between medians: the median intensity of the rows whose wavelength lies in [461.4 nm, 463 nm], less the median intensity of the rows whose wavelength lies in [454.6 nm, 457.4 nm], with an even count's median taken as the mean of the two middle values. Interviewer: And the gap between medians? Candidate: -0.13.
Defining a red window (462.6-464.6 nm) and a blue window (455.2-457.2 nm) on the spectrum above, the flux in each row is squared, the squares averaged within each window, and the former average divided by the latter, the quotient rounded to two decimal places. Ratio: 0.94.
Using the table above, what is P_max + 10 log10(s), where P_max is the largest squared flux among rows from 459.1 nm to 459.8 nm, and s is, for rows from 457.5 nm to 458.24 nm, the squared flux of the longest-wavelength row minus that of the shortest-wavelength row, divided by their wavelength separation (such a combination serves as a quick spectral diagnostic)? 114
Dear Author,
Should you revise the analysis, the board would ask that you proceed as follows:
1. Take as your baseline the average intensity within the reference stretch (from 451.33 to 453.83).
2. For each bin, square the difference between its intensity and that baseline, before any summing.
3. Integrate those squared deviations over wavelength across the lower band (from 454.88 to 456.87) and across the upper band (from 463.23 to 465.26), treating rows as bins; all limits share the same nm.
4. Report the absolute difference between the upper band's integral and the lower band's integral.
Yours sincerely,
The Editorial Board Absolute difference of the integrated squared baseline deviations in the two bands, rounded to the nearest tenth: 0.4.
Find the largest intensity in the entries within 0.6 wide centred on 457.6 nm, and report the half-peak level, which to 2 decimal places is 5.05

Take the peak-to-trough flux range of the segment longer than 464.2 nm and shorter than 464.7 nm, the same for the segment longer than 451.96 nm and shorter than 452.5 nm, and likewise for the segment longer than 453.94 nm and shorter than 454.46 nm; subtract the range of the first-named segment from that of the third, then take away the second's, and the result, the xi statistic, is -1.19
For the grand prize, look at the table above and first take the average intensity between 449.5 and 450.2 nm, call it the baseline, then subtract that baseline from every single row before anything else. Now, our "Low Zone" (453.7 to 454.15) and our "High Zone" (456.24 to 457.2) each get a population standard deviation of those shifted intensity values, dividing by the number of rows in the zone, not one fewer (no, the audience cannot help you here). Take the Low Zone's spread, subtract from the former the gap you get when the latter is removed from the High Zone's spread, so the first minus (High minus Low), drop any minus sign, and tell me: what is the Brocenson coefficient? 0.5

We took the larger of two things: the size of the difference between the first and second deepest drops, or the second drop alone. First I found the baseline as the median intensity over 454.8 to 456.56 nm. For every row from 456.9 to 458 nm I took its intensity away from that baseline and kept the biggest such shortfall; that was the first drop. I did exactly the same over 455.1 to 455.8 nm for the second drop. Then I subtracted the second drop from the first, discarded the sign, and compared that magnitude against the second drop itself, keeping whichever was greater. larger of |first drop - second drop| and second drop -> 1.370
